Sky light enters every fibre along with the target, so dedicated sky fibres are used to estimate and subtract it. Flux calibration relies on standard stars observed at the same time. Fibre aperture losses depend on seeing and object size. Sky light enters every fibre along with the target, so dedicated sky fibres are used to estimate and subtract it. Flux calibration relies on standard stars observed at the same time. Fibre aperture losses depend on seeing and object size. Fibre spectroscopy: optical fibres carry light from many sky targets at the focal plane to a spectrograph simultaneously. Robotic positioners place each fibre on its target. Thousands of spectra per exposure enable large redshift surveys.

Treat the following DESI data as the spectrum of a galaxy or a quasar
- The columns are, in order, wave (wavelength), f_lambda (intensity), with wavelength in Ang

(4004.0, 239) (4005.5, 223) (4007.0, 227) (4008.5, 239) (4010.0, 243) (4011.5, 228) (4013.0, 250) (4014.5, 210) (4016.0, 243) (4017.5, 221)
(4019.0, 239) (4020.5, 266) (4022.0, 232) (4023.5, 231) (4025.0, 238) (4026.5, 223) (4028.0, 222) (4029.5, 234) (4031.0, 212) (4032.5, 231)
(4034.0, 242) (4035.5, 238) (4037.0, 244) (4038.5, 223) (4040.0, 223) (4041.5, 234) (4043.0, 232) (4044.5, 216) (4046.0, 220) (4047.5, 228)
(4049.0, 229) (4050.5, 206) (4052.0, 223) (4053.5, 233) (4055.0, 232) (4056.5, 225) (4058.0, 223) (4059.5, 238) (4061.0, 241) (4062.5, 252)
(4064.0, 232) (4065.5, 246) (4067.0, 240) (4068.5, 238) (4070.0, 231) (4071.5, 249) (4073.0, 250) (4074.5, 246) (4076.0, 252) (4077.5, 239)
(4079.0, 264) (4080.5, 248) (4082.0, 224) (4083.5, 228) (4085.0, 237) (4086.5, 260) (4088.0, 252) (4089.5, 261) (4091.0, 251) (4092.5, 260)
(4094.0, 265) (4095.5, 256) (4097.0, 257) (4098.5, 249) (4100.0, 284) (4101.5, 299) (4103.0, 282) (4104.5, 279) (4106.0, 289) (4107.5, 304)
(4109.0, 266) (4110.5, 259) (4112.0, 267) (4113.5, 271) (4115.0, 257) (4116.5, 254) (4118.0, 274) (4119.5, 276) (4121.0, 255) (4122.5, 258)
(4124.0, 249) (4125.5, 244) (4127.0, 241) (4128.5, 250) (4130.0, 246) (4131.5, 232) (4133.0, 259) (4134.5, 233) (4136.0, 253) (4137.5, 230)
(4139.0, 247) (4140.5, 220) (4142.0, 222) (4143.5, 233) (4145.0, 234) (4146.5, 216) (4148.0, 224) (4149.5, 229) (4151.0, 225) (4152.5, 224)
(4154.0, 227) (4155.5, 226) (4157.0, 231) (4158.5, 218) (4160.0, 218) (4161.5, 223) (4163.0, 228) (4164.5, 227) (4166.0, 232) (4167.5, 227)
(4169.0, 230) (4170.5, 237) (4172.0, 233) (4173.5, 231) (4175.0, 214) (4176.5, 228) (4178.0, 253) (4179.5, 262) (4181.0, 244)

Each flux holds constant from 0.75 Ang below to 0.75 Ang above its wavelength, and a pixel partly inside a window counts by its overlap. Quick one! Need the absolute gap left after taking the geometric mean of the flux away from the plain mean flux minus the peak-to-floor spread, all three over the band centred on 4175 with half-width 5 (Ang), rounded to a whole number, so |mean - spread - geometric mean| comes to 48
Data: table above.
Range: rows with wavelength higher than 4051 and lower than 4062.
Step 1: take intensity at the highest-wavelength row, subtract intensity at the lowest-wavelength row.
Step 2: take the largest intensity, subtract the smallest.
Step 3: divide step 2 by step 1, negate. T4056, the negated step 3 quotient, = -1.0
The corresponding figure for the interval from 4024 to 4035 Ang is -7.5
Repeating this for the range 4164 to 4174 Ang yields -2.5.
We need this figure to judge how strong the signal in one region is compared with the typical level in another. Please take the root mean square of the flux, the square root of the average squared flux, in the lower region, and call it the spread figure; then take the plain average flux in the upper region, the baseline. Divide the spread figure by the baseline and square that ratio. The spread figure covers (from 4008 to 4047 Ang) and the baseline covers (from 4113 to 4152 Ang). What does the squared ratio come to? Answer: 0.91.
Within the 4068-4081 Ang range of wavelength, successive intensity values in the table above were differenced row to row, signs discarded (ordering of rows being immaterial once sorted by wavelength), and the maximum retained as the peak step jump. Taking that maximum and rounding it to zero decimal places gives 25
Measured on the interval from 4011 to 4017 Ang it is 40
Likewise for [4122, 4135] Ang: 27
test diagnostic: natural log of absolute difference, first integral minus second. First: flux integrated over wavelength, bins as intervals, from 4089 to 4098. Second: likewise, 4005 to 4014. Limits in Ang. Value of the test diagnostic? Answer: 5.3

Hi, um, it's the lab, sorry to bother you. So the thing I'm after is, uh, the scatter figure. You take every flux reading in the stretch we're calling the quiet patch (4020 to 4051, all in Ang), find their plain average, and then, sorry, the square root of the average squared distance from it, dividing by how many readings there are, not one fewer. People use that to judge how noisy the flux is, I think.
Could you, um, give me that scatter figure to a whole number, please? 12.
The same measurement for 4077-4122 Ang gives 18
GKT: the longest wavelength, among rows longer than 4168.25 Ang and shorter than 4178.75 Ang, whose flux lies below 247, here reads 4176.5 Ang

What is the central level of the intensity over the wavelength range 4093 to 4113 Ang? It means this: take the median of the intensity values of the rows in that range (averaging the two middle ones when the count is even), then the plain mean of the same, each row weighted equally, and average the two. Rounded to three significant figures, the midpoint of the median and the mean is 270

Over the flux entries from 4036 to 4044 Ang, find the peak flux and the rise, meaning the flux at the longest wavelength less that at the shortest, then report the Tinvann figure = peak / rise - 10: -30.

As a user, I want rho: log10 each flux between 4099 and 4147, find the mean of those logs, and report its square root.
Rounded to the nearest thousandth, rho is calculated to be 1.551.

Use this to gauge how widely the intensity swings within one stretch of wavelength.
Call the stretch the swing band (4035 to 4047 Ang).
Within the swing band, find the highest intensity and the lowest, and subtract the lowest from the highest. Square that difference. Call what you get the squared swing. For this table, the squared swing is 784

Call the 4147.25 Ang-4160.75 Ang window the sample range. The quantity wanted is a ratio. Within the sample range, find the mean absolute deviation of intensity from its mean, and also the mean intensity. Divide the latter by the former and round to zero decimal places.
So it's 69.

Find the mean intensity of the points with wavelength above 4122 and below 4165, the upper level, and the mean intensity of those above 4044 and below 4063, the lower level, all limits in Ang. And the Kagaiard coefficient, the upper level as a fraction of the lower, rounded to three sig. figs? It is 1.02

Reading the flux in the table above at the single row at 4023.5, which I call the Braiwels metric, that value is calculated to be 231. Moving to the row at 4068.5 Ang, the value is 238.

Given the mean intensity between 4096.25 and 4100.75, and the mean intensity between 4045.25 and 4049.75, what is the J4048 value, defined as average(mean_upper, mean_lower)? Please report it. 244.5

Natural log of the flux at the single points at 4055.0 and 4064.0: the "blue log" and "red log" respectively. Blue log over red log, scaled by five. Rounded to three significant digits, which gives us 5.00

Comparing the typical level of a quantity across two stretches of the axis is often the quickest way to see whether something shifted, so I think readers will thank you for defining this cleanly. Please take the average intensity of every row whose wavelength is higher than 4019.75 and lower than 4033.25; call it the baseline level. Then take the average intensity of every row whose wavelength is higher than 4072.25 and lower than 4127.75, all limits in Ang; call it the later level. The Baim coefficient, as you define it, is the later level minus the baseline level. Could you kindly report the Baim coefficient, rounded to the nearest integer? 28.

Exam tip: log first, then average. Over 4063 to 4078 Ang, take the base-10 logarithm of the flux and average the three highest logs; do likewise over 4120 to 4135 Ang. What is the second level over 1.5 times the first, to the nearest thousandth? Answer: 0.670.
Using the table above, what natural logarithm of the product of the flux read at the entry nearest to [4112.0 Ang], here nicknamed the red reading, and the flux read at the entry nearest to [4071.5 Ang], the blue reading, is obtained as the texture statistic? 11.1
